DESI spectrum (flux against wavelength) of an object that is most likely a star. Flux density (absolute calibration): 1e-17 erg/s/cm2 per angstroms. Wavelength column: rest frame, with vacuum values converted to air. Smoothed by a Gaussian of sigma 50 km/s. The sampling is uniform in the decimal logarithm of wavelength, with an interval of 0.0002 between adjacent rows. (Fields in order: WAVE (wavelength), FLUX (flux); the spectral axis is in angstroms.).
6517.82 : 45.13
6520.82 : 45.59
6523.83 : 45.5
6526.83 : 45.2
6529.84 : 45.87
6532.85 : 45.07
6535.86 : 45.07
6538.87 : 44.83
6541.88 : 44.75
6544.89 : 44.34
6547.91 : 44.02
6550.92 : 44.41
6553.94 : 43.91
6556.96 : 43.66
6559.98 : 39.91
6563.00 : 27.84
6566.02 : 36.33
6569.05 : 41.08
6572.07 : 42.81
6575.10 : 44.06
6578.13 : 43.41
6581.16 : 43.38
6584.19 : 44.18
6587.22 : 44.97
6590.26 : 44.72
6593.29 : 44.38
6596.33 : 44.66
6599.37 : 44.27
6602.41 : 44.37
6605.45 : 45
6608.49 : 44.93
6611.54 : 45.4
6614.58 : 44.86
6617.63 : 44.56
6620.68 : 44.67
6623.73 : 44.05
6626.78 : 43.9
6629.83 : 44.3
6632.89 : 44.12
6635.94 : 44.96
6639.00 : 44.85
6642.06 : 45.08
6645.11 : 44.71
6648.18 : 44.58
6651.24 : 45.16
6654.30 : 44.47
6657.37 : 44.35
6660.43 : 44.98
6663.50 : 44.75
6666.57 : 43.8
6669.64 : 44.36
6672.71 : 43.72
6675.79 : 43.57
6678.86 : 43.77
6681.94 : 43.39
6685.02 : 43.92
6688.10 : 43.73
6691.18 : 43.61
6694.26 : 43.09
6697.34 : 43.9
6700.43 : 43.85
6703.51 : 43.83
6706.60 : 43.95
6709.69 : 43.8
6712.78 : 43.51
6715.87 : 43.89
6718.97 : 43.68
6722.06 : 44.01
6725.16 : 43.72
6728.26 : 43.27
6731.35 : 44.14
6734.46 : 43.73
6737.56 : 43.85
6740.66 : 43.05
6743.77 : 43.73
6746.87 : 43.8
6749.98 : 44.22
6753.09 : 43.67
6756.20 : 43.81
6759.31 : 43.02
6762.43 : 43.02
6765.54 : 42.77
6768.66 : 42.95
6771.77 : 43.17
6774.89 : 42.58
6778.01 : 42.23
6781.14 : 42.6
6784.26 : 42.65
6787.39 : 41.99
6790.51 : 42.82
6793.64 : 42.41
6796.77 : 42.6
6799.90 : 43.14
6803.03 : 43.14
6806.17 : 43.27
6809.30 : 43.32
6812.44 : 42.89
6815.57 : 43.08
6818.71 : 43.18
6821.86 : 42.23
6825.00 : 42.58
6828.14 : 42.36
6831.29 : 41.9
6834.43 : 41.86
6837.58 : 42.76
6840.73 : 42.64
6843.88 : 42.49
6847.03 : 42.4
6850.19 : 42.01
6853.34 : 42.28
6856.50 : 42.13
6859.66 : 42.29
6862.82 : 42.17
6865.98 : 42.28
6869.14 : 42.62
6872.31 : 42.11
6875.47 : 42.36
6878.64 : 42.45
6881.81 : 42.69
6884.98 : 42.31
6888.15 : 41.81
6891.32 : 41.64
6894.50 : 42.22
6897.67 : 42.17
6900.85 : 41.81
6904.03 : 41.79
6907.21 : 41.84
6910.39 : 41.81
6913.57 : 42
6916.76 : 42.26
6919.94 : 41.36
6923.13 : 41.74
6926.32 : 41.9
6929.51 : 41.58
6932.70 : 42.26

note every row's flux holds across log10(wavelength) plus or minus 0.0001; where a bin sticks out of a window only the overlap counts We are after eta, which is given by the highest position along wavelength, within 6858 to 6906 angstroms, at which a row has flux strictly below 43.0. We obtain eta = 6904.03 angstroms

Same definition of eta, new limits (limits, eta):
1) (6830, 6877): 6875.47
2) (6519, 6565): 6563.00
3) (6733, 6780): 6778.01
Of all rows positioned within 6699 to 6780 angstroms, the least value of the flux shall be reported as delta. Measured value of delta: 42.23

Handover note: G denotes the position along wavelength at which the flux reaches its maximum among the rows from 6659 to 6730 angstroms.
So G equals 6660.43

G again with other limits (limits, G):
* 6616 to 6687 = 6651.24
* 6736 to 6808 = 6749.98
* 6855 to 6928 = 6881.81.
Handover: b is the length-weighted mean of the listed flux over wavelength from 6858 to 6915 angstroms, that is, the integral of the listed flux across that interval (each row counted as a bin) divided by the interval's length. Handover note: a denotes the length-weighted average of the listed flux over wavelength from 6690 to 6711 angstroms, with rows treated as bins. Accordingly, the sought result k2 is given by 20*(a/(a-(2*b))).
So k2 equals -21.6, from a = 43.7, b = 42.13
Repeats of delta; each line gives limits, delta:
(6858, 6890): 41.81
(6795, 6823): 42.23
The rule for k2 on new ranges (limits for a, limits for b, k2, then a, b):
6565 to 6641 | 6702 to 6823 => -20.7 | 44.0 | 43.25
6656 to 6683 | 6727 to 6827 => -21.0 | 44.1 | 43.09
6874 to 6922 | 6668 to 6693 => -18.5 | 42.0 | 43.75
